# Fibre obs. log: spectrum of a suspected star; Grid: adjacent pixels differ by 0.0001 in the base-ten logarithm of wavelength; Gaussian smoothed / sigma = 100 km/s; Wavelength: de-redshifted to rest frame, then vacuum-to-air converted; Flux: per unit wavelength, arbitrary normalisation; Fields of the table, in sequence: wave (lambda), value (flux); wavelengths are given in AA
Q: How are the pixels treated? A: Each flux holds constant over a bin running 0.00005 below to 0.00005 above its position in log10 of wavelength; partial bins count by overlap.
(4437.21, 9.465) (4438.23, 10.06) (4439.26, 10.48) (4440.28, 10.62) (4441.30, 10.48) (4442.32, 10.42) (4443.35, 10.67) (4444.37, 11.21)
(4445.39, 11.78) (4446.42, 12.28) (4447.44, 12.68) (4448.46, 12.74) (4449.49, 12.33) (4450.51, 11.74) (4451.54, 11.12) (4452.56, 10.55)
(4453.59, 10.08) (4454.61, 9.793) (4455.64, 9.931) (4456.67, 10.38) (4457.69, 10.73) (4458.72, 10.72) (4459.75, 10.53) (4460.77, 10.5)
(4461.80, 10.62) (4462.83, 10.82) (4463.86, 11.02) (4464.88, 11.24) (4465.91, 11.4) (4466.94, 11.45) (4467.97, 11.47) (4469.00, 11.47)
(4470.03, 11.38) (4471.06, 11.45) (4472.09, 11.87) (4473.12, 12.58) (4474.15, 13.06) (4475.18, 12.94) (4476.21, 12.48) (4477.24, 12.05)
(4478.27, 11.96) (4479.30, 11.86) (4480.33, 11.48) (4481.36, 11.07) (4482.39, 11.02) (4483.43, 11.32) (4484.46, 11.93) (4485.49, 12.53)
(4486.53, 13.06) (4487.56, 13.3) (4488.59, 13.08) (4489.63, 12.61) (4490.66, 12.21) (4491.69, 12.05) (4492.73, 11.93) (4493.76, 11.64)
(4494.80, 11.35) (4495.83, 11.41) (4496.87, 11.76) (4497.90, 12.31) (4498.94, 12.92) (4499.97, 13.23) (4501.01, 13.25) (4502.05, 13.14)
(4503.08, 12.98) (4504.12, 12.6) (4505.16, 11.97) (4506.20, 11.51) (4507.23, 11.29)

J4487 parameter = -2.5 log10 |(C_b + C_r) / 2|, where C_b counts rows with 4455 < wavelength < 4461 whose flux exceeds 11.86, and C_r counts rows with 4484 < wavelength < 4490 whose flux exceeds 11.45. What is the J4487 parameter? -1.2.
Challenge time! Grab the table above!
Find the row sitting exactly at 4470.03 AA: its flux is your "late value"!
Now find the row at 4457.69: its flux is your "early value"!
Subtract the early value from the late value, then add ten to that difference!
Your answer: 10.65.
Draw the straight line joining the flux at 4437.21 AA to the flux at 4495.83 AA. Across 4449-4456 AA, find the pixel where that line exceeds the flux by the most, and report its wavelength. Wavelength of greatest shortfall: 4454.61 AA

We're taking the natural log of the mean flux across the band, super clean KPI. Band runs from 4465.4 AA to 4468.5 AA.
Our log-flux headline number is 2.44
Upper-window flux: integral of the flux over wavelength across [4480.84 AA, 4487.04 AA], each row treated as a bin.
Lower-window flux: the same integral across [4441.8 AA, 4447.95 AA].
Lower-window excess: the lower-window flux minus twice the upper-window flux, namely -76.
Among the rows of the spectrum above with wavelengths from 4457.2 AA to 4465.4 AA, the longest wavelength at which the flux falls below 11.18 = 4463.86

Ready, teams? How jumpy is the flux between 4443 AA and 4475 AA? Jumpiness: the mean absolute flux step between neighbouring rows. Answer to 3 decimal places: 0.297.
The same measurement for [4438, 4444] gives 0.202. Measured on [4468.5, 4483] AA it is 0.293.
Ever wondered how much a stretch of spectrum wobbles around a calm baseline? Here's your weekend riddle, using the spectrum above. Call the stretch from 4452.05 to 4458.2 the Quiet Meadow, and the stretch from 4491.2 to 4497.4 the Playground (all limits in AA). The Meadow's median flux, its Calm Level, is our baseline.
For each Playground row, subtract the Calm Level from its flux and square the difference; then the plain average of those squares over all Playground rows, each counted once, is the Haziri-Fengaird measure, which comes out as 2.2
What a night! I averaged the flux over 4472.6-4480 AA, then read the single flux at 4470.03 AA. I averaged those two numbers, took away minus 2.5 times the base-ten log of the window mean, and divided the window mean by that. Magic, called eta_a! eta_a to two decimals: 0.85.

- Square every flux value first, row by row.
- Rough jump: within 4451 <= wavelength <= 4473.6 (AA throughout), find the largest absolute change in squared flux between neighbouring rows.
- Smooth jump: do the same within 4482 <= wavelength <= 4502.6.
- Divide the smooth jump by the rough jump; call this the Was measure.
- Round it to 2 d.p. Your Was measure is 0.89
